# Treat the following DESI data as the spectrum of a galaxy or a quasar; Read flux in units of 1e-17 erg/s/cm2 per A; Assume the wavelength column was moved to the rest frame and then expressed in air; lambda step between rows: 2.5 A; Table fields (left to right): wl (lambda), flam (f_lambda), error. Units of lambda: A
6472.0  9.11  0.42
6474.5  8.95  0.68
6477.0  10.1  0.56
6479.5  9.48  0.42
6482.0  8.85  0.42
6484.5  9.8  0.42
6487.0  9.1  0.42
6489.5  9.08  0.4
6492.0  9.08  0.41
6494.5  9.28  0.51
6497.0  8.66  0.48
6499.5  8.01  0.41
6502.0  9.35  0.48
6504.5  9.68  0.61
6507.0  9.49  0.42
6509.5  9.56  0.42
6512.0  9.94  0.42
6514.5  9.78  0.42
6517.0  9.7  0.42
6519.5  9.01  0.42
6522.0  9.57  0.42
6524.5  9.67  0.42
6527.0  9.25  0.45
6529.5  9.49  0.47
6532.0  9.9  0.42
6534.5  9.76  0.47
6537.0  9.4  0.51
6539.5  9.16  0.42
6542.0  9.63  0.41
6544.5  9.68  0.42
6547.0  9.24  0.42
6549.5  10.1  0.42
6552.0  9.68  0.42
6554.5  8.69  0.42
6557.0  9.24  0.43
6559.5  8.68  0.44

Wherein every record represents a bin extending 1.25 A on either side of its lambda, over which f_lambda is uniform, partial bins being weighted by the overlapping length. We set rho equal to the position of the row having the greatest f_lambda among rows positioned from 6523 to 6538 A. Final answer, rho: 6532.0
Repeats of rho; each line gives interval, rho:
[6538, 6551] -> 6549.5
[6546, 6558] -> 6549.5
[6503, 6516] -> 6512.0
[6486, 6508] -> 6504.5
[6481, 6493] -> 6484.5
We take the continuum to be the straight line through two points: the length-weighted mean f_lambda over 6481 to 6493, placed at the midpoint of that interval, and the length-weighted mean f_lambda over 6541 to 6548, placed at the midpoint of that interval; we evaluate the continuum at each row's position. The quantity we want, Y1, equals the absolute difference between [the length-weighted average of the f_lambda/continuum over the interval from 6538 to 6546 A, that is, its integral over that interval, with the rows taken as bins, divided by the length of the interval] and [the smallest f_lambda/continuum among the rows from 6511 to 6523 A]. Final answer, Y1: 0.04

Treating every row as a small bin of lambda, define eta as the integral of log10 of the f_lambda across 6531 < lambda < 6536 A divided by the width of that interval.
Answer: 0.991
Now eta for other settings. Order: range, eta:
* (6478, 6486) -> 0.972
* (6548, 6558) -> 0.974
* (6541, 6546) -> 0.984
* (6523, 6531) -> 0.977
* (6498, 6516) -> 0.972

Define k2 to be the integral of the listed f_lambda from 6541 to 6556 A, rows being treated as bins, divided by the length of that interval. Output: 9.50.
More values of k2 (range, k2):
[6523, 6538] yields 9.58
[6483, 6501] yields 9.00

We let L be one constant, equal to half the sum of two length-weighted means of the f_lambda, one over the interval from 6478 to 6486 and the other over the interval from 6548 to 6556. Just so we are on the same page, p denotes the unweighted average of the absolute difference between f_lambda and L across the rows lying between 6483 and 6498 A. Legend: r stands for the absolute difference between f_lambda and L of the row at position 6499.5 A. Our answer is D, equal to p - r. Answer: -1.0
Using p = 0.39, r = 1.4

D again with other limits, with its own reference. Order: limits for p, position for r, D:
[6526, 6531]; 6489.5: -0.2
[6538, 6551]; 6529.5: 0.3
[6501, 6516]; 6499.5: -1.2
